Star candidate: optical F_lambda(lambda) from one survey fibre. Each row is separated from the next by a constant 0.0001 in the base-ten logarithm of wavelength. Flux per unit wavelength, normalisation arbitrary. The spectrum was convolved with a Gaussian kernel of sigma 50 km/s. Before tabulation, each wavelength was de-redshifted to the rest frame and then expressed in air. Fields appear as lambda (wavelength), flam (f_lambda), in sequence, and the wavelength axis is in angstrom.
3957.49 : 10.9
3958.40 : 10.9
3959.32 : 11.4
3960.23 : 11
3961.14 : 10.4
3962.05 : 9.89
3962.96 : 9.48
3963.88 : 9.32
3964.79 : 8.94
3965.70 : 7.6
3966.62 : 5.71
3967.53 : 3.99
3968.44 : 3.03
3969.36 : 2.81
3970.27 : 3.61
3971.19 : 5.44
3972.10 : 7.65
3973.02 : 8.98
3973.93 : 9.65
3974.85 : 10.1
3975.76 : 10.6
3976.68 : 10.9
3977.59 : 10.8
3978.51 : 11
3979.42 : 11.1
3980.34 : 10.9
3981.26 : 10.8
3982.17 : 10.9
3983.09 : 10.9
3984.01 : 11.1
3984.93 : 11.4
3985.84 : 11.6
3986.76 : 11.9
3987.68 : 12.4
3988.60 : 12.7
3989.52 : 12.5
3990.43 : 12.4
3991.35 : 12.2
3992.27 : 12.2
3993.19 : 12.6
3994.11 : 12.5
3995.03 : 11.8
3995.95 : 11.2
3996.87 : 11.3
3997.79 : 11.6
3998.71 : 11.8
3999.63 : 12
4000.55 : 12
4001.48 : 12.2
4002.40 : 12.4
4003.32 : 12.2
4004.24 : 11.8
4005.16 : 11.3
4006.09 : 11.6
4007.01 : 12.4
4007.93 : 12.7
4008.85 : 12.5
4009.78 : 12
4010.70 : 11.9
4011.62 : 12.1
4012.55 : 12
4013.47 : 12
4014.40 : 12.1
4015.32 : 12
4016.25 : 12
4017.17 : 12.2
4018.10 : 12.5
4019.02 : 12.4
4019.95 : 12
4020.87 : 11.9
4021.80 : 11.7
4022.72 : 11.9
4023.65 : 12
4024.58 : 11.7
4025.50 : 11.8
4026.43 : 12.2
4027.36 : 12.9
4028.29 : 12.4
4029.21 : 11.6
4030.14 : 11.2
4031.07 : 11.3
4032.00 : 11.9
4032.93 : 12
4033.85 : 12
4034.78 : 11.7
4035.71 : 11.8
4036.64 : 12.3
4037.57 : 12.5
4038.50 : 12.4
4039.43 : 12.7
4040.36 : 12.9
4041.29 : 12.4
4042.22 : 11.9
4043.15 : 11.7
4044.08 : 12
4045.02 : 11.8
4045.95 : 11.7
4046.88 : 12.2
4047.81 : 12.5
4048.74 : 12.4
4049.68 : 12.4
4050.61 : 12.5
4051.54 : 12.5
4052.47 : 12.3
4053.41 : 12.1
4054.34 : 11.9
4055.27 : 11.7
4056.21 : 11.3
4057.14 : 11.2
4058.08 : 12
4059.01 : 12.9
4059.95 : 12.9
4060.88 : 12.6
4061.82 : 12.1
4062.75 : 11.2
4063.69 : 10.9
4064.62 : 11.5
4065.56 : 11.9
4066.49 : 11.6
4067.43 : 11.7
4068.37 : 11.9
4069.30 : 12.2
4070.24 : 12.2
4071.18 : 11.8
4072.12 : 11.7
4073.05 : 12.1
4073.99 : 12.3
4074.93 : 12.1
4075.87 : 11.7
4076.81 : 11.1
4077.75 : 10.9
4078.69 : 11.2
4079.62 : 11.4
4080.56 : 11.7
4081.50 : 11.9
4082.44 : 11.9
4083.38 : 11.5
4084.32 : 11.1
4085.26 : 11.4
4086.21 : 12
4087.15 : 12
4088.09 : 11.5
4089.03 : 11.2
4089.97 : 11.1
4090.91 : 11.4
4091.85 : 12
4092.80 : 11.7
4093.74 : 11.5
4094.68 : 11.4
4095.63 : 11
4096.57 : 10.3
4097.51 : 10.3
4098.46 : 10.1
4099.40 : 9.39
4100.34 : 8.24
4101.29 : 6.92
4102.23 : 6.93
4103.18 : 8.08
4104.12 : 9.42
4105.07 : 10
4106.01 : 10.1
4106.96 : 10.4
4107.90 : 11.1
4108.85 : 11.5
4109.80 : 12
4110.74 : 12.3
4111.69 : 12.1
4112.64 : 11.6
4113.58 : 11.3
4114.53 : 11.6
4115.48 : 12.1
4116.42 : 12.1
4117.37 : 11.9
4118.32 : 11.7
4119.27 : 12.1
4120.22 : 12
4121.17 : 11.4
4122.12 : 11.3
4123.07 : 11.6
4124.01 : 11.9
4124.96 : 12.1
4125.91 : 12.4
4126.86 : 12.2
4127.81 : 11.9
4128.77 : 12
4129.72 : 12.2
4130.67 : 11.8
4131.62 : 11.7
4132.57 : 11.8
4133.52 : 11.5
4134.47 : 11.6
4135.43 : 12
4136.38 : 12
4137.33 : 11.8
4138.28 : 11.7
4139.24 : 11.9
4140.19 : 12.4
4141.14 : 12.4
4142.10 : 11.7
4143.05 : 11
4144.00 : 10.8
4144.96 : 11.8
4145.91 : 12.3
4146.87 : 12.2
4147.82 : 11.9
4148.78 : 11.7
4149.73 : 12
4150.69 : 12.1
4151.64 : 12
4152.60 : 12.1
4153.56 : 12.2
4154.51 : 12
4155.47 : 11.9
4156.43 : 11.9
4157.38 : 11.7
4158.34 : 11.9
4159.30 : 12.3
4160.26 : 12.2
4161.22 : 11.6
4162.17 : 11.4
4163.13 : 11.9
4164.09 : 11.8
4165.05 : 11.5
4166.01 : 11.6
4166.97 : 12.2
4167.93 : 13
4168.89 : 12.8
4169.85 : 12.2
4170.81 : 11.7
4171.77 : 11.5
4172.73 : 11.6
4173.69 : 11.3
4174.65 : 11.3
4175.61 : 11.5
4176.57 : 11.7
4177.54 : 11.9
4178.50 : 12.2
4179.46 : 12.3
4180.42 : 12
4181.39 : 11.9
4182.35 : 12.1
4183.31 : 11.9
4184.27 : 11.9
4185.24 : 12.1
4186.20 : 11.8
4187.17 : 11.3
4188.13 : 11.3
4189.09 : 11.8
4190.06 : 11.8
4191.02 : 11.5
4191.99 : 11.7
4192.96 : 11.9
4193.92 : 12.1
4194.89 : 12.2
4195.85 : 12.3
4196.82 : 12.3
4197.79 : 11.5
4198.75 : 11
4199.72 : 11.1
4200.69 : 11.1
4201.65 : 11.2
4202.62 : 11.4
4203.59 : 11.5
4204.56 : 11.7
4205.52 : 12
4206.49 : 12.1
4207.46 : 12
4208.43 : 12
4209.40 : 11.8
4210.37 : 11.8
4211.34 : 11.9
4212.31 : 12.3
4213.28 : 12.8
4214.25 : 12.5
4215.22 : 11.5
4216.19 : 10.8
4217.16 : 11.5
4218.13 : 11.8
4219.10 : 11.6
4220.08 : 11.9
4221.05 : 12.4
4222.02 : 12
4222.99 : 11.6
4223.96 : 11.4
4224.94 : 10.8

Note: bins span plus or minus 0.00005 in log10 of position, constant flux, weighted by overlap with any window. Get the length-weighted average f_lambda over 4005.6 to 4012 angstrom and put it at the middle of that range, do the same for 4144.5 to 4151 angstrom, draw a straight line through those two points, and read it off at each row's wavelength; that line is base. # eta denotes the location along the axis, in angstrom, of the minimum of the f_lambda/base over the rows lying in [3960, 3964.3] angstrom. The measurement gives 3963.88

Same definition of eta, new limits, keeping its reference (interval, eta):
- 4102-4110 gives 4102.23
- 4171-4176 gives 4173.69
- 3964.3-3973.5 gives 3969.36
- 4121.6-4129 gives 4122.12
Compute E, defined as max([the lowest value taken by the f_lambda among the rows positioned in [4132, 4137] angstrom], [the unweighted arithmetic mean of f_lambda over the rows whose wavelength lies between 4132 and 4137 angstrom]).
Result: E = 11.8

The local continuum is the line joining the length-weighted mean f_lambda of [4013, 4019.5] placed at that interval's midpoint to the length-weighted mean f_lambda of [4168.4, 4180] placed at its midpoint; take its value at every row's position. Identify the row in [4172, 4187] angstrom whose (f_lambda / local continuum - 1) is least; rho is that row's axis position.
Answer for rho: 4173.69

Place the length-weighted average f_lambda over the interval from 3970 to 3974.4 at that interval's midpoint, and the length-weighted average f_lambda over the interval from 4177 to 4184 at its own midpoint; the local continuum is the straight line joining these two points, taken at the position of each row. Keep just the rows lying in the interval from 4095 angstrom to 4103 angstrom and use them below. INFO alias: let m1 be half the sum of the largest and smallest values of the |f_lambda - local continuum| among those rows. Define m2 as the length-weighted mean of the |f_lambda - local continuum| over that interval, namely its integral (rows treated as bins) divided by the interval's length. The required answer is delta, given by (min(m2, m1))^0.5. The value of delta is 1.2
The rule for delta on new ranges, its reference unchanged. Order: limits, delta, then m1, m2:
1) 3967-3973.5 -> 1.5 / 2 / 2.7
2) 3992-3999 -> 2.0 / 4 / 4.1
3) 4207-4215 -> 0.7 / 0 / 0.6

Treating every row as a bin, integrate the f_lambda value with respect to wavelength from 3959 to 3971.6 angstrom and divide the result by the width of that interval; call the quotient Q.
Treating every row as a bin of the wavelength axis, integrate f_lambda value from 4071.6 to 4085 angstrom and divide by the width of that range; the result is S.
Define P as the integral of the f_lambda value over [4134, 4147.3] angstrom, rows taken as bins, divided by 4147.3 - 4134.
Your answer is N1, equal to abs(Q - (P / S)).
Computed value 6.3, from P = 11.82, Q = 7.3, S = 11.6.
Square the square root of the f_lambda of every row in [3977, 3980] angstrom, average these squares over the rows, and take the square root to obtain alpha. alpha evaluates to 3.31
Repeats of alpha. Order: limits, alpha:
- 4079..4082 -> 3.42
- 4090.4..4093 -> 3.42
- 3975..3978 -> 3.28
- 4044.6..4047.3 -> 3.45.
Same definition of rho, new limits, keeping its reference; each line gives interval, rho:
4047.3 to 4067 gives 4063.69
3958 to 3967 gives 3966.62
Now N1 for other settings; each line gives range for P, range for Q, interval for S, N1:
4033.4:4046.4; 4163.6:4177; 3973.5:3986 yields 10.7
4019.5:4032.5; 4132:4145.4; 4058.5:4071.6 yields 10.7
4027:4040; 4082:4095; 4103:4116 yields 10.5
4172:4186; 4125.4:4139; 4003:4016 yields 10.9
